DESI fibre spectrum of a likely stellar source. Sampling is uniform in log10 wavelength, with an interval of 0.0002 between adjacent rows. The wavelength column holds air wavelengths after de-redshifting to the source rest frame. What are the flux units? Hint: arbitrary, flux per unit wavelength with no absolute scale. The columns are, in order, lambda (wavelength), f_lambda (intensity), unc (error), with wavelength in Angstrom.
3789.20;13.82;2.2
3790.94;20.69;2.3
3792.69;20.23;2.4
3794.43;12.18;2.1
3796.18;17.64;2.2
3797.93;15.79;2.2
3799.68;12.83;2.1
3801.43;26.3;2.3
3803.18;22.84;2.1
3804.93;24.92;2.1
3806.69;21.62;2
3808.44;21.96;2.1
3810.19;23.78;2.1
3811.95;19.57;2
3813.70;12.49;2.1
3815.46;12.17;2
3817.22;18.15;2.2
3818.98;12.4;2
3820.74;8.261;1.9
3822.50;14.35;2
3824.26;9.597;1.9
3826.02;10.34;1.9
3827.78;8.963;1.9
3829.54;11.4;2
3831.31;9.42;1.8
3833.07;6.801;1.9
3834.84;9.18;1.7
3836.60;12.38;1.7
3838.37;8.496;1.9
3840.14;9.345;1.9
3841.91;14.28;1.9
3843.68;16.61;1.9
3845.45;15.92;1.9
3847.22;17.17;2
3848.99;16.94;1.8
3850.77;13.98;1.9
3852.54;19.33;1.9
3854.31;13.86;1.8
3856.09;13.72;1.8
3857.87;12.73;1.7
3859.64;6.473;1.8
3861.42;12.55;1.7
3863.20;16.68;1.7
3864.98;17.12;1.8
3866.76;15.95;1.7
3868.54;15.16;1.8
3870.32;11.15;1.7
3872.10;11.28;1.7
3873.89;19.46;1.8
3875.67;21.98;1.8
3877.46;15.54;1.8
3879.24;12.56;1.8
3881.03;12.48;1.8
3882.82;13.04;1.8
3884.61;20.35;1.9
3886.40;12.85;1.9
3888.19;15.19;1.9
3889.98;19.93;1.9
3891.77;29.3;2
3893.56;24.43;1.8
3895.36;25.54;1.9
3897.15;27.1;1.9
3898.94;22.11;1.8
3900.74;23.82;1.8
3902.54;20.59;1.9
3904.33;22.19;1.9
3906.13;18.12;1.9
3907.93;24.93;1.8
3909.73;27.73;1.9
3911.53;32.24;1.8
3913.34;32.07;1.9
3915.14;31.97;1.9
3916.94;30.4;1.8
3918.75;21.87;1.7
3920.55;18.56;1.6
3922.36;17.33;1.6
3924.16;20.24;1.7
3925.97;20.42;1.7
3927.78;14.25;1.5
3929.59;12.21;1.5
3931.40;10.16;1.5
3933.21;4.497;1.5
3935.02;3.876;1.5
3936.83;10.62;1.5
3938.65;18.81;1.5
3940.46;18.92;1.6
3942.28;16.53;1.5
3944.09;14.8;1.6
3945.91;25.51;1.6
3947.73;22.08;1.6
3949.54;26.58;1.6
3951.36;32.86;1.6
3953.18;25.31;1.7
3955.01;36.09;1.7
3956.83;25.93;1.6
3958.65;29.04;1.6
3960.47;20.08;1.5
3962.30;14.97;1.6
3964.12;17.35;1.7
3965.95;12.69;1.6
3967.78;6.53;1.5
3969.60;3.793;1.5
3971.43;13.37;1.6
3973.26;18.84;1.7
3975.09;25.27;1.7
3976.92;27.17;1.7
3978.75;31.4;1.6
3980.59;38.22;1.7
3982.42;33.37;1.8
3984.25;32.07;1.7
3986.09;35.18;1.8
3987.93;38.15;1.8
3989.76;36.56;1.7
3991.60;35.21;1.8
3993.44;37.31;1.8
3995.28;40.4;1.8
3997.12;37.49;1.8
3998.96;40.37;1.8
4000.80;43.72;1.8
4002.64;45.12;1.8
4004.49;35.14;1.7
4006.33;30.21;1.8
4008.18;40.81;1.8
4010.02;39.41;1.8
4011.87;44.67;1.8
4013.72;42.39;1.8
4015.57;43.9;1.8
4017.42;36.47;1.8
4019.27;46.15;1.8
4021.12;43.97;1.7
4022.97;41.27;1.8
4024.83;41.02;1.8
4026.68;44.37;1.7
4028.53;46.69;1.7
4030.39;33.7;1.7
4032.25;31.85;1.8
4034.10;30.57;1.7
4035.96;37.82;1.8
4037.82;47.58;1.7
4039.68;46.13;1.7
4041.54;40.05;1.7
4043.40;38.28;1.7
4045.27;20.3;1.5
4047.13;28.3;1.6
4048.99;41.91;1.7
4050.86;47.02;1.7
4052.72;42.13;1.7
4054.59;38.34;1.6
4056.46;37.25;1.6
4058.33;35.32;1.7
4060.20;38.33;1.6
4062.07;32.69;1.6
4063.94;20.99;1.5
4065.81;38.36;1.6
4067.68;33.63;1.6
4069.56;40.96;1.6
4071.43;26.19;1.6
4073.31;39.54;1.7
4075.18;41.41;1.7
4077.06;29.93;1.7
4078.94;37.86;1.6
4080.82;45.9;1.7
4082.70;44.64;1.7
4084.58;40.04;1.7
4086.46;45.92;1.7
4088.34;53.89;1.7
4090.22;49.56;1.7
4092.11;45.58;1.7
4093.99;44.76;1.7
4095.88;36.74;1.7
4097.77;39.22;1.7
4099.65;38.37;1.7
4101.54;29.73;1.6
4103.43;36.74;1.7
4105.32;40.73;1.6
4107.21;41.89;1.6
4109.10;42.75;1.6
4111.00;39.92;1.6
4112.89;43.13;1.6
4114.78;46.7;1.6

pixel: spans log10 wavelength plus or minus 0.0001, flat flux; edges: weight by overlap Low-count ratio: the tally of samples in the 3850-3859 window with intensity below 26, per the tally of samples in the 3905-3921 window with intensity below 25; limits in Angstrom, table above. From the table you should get 1.25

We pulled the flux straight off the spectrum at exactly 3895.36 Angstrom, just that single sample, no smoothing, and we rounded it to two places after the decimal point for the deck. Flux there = 25.54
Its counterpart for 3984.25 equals 32.07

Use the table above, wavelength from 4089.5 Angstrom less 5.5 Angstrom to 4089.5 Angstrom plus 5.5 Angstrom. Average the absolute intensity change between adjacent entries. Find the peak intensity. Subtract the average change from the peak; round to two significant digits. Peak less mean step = 49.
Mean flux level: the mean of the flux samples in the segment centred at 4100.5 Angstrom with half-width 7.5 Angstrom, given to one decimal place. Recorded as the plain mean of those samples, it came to 38.5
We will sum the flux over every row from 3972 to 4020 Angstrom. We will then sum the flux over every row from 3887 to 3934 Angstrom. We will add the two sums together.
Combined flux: 1522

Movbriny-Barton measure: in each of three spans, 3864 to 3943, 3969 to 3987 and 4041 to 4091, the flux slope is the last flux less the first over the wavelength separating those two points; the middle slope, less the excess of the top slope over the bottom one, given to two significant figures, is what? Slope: 1.7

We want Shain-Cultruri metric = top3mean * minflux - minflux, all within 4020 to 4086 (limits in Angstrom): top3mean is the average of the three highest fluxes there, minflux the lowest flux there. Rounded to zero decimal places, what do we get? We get 936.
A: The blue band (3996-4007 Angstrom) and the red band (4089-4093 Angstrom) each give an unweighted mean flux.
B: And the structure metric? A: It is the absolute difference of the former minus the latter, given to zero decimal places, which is 9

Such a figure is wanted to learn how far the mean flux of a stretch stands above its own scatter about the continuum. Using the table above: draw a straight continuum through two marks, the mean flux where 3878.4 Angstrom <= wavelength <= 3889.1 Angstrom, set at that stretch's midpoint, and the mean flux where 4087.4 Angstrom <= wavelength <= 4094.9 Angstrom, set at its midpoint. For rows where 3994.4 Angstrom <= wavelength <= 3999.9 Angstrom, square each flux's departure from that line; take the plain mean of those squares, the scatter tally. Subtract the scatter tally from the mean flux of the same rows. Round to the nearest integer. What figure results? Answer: -3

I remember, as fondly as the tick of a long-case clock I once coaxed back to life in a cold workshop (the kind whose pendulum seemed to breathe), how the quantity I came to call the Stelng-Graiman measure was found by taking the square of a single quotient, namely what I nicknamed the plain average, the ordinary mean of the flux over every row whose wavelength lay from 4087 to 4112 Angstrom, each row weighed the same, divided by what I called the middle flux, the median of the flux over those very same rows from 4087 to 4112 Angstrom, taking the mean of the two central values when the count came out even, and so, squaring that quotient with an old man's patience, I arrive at 1.04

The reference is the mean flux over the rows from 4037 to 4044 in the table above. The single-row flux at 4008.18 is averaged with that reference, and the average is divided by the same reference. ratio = 0.97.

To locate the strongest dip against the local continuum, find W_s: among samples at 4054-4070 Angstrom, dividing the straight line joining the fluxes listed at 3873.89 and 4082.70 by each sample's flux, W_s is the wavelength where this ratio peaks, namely 4063.94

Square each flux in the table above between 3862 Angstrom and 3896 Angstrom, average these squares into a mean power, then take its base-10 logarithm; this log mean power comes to 2.51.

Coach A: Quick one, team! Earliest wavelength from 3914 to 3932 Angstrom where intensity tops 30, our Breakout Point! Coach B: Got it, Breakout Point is 3915.14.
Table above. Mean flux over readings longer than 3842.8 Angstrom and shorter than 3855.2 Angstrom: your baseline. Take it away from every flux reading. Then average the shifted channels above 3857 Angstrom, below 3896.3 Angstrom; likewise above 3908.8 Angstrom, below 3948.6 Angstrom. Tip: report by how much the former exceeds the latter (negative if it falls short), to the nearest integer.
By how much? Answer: -3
